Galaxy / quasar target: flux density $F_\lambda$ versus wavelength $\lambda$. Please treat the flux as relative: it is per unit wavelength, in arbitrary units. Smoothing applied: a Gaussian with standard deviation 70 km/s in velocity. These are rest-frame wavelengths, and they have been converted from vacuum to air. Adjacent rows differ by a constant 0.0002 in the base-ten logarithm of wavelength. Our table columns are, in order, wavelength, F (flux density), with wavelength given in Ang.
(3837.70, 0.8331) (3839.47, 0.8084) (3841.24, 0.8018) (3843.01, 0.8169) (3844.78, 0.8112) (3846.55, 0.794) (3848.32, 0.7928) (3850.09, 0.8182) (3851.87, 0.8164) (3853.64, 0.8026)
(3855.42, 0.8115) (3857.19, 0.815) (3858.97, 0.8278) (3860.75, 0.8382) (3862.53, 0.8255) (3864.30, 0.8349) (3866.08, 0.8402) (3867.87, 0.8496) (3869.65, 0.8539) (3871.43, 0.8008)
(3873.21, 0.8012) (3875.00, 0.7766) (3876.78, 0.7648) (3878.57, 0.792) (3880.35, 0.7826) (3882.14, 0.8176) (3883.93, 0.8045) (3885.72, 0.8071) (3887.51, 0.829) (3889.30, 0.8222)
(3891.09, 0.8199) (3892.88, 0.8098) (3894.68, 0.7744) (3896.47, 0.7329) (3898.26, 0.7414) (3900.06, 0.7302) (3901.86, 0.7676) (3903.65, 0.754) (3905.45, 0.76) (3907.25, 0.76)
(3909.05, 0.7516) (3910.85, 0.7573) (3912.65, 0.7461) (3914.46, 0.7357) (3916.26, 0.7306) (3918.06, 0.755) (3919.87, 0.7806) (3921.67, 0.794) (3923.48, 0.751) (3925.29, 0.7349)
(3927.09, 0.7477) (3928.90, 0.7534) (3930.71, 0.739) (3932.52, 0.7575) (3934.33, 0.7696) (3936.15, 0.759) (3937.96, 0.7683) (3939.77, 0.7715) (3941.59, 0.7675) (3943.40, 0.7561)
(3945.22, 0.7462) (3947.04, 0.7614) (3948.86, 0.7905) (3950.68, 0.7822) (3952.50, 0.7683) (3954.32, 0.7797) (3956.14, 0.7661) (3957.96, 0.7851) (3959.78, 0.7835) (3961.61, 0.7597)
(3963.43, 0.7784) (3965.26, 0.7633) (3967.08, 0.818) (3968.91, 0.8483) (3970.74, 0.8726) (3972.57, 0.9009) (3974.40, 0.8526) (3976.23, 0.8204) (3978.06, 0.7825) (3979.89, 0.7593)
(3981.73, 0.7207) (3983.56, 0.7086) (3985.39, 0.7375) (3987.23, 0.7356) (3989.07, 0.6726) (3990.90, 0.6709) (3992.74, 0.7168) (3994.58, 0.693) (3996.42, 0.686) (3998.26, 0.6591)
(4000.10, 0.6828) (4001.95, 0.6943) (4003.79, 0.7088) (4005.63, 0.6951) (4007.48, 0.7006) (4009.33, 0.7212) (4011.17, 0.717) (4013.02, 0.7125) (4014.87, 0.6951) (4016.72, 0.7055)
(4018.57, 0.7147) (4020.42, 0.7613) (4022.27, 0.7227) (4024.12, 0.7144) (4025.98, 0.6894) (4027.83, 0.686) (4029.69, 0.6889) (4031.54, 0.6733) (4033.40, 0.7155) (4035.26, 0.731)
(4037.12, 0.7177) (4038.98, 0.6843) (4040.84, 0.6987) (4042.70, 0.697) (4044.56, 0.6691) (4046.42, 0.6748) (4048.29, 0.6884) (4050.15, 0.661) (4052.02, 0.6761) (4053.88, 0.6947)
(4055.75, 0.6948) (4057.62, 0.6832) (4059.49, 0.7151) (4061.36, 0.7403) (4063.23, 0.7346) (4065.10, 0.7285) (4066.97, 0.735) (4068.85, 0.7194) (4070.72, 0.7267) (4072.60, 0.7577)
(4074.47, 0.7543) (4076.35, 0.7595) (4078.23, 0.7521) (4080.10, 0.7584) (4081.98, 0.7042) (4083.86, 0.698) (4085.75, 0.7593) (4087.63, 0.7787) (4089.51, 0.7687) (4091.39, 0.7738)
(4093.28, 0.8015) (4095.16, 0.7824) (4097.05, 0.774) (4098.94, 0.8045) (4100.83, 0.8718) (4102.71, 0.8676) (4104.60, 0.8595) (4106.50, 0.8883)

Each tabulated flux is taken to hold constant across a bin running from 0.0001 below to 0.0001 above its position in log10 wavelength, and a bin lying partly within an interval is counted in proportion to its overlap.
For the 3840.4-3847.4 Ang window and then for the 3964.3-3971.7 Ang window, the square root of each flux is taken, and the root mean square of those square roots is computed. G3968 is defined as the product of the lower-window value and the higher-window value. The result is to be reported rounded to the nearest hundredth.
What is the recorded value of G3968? 0.82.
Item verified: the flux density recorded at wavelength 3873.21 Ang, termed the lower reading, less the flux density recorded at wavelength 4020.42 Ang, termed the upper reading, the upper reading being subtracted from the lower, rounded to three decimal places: 0.040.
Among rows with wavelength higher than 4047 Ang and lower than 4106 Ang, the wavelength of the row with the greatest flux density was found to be 4100.83 Ang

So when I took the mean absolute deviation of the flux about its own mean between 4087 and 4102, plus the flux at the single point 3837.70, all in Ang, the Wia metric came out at 0.86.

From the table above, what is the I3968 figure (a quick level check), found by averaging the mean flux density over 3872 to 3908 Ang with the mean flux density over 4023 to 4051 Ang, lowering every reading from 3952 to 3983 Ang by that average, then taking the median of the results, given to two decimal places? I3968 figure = 0.04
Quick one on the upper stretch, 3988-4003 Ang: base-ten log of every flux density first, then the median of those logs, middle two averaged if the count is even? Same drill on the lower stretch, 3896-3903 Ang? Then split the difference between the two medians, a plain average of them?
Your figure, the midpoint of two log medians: -0.15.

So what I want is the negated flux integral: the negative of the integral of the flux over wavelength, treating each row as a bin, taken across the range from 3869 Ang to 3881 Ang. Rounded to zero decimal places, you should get -10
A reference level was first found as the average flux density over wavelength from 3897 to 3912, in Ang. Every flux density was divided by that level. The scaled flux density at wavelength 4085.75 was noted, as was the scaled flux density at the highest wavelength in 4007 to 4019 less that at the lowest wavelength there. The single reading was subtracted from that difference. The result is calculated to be -0.99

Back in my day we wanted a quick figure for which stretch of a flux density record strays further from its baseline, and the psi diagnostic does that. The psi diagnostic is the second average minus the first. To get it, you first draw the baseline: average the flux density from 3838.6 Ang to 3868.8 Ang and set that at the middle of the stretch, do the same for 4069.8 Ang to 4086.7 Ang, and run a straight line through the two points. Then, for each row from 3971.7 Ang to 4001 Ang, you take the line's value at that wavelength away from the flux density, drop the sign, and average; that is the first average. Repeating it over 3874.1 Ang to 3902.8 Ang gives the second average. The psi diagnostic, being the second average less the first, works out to -0.038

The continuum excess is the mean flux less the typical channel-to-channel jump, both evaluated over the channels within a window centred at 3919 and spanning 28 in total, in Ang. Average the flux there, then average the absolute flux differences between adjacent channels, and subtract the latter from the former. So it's 0.74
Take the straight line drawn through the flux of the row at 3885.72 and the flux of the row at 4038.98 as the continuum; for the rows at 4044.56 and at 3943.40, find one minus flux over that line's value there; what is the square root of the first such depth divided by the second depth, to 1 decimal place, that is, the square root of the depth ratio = 1.6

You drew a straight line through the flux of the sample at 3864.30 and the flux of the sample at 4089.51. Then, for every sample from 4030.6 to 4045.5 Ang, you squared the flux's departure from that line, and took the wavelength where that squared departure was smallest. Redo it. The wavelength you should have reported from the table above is 4035.26 Ang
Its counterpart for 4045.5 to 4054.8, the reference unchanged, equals 4053.88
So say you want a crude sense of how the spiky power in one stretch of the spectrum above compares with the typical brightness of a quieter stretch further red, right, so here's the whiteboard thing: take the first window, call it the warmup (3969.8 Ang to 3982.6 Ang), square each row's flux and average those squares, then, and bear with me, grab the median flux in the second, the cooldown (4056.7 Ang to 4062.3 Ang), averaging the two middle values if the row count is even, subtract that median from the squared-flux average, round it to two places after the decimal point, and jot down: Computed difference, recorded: -0.05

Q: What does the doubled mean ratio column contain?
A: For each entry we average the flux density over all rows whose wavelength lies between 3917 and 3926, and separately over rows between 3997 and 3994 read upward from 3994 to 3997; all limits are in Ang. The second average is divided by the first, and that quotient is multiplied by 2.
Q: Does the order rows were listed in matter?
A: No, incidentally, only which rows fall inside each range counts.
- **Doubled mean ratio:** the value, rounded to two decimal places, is 1.81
